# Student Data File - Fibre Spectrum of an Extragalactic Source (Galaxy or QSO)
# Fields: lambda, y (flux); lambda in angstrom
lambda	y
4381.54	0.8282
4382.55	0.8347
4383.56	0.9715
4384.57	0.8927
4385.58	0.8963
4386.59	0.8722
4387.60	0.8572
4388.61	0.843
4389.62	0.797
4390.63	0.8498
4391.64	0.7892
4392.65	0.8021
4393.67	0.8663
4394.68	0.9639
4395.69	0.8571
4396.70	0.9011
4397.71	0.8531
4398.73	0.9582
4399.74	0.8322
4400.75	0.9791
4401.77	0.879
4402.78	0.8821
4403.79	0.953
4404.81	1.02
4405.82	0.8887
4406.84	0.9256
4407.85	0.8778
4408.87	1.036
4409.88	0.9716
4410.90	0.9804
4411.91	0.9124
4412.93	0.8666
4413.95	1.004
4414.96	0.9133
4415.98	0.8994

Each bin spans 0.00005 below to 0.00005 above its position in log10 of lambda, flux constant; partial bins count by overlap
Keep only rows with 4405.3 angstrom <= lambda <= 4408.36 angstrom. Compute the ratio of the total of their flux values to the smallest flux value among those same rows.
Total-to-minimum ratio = 3.07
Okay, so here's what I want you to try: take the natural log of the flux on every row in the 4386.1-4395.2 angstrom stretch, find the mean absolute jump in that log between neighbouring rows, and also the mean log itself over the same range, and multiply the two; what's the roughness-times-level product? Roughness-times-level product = -0.0089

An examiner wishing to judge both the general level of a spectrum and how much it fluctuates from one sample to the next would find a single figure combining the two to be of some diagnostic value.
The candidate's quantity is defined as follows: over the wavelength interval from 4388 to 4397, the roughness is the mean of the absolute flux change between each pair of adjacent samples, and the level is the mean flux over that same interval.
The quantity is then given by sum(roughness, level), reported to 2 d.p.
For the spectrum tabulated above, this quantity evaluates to 0.91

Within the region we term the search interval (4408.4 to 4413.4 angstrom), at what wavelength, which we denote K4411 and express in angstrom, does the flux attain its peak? 4408.87 angstrom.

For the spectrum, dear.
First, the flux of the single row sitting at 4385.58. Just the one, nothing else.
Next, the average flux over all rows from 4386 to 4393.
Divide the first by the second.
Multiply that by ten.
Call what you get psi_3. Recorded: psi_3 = 10.8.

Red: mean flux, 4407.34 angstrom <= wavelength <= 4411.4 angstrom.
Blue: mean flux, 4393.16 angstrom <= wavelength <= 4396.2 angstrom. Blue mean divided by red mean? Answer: 0.93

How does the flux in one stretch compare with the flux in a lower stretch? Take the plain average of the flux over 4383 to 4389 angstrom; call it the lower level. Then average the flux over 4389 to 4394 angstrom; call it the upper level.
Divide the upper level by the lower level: 0.92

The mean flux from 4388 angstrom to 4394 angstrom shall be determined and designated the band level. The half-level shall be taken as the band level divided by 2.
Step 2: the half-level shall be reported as 0.412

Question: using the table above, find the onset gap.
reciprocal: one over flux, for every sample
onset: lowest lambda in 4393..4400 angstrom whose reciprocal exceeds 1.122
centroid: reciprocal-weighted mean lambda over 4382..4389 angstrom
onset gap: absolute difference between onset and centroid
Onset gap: 8.1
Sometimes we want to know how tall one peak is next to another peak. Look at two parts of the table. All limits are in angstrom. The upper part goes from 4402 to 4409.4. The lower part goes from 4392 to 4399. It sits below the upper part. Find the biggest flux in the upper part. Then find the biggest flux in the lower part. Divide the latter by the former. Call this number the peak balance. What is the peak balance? 0.930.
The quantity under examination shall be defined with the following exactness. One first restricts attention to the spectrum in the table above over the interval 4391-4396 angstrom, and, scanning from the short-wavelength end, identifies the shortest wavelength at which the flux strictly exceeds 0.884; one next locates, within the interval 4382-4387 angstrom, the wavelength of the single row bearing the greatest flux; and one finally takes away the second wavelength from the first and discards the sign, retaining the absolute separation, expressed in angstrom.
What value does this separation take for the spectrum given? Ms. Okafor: 11.1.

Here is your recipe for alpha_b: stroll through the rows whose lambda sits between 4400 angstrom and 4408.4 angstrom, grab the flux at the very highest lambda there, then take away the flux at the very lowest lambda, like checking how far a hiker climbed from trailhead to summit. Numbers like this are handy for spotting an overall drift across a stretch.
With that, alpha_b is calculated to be -0.10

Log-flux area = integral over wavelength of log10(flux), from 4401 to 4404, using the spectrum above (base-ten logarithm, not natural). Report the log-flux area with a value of -0.13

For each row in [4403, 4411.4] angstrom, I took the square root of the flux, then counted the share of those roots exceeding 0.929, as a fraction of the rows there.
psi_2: 1.00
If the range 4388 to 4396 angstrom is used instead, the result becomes 0.25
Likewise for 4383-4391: 0.50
